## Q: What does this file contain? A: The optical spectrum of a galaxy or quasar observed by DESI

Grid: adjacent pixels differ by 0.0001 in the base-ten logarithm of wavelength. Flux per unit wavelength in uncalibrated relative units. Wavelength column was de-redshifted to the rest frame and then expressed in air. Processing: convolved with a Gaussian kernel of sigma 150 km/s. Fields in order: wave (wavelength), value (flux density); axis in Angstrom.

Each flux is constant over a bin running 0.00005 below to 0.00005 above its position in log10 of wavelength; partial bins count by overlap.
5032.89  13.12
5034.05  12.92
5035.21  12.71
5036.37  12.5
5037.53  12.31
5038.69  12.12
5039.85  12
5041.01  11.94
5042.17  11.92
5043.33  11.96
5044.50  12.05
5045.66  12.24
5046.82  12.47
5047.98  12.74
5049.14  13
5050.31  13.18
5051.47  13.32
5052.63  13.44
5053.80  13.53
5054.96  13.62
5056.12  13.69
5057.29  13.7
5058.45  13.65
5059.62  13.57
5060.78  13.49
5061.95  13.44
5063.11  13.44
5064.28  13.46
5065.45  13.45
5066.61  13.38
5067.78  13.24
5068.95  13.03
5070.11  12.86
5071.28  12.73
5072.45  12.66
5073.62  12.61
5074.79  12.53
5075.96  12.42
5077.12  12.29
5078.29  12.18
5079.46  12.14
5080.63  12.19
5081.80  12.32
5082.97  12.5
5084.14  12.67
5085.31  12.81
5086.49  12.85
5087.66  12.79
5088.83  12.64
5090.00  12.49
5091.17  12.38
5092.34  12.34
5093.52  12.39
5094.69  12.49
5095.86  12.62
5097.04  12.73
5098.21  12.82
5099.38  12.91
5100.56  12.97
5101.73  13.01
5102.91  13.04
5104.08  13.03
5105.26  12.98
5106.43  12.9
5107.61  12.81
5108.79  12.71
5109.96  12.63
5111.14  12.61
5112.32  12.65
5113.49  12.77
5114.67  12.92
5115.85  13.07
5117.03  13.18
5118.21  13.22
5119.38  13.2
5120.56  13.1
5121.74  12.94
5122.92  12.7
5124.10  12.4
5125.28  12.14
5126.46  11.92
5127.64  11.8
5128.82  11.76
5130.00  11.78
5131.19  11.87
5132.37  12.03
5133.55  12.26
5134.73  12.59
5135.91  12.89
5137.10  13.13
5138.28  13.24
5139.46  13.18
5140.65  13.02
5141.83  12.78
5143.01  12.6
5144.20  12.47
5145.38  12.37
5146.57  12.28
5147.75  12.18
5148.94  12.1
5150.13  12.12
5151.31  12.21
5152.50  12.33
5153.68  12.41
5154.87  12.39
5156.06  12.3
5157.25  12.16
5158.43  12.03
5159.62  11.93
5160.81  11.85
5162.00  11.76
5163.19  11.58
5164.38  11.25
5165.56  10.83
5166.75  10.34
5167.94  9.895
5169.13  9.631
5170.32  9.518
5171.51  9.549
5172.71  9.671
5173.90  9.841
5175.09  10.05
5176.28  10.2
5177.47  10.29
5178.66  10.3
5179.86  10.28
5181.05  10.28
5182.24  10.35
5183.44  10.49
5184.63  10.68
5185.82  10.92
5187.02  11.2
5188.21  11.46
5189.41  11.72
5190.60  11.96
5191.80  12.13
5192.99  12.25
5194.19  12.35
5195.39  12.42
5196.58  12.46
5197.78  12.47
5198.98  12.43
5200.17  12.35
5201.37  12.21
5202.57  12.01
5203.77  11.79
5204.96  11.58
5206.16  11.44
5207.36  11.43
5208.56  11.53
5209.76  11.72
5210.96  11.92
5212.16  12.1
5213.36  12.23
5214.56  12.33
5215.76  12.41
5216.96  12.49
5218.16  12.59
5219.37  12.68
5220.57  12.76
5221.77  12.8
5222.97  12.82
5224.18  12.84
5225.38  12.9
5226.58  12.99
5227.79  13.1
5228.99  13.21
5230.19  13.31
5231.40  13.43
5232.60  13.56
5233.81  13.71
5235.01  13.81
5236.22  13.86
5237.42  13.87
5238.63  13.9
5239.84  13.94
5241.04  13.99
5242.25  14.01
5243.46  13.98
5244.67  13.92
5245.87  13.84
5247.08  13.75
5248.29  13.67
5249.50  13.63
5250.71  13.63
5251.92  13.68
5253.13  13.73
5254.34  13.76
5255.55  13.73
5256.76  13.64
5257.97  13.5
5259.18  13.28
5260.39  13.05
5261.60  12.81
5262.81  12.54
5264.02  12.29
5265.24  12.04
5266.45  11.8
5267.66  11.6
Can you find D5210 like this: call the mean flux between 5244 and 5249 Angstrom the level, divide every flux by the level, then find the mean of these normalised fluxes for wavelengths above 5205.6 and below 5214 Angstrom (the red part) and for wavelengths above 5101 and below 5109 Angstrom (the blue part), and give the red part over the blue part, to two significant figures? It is 0.91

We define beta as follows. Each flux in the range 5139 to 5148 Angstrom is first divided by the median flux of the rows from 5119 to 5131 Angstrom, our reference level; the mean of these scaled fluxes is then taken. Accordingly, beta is 1.03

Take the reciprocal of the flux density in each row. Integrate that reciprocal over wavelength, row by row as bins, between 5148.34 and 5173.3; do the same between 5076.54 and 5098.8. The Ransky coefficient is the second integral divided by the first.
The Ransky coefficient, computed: 0.80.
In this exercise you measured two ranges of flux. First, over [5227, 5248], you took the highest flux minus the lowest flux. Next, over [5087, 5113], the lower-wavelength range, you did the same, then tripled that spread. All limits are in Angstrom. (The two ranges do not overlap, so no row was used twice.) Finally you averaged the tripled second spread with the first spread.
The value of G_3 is 1.5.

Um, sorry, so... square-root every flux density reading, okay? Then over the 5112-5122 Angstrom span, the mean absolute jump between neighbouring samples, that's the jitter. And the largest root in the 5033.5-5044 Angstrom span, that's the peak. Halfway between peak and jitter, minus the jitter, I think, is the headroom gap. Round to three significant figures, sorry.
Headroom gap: 1.79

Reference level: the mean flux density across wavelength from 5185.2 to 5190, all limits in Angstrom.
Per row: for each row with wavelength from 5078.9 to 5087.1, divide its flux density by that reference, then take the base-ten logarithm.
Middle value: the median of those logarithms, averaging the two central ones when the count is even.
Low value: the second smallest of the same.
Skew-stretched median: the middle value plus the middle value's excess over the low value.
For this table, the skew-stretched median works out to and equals 0.054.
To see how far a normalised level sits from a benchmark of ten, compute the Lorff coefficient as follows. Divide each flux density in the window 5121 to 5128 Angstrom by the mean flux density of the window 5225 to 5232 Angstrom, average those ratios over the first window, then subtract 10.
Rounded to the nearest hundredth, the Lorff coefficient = -9.06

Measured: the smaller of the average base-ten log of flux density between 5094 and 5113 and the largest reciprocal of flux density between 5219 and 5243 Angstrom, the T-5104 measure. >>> 0.079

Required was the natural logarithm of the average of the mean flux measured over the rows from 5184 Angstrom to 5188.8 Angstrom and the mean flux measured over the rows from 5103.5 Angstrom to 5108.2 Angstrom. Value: 2.48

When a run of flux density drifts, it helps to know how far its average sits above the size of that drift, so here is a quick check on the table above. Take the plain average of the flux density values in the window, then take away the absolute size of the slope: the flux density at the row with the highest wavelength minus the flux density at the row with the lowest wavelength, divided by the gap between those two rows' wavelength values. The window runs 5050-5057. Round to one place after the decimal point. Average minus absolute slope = 13.4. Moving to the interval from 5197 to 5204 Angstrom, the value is 12.1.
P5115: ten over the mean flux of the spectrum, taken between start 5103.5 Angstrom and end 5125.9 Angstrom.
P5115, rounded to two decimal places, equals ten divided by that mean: 0.78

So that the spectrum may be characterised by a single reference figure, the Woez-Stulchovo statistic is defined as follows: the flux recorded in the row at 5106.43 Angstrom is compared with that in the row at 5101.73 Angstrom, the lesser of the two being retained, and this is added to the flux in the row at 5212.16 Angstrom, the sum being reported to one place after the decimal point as 25.0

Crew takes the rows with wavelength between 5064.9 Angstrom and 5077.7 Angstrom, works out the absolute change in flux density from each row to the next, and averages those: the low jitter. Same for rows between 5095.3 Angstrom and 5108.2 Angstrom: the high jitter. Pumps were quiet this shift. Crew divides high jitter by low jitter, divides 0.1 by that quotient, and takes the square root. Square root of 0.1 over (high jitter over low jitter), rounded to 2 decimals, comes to 0.42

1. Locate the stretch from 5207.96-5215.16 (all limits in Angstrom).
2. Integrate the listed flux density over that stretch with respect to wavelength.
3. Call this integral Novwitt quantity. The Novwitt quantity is 86.2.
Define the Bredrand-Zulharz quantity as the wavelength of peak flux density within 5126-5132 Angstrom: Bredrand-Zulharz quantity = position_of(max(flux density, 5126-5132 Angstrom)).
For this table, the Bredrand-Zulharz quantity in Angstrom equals 5126.46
